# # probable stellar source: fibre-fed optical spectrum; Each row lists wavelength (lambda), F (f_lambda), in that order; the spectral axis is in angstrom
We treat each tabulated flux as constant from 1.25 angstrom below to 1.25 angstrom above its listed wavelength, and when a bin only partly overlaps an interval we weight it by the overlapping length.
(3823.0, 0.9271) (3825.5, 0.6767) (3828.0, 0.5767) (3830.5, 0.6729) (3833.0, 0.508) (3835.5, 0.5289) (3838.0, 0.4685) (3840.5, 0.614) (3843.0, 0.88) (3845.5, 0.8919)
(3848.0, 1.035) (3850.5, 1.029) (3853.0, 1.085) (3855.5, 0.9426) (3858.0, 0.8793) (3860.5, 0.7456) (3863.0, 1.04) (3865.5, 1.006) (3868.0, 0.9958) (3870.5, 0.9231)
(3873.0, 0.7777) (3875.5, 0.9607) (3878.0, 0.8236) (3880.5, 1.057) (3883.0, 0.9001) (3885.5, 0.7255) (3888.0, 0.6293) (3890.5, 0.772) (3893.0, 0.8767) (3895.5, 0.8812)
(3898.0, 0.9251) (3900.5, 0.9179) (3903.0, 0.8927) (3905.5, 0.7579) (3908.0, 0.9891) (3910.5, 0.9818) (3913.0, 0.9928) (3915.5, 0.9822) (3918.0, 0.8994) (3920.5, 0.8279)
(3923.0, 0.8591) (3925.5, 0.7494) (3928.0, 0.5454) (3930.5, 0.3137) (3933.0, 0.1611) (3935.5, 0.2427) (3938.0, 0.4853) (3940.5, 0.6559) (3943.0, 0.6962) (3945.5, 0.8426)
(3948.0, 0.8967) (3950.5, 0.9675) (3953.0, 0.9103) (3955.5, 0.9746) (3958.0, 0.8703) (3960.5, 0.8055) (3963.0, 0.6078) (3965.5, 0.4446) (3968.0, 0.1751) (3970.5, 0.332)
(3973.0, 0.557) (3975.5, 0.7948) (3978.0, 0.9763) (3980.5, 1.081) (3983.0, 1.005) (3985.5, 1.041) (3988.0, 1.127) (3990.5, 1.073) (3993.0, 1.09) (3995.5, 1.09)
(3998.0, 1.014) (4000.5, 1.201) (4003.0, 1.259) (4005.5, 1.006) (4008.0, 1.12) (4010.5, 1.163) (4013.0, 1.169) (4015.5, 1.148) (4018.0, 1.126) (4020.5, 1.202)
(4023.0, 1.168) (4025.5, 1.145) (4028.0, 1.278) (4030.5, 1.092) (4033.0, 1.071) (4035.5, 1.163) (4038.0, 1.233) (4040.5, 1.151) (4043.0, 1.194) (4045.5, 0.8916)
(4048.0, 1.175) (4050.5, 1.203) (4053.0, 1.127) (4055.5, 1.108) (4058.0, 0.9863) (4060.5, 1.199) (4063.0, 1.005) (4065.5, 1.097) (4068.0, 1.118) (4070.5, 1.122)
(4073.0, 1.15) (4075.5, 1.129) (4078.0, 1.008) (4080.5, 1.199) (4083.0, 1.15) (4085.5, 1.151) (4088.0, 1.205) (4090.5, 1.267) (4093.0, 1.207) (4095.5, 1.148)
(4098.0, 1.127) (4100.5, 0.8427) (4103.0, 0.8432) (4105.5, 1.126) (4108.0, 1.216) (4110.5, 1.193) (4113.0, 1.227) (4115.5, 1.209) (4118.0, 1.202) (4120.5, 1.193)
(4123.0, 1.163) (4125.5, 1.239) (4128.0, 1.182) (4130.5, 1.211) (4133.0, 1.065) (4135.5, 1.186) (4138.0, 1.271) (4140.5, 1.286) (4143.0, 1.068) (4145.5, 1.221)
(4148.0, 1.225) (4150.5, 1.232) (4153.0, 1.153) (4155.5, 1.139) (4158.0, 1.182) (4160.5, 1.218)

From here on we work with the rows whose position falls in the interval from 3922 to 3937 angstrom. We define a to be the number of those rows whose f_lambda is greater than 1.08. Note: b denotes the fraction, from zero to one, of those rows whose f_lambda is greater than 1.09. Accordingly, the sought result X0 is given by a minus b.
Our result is 0.0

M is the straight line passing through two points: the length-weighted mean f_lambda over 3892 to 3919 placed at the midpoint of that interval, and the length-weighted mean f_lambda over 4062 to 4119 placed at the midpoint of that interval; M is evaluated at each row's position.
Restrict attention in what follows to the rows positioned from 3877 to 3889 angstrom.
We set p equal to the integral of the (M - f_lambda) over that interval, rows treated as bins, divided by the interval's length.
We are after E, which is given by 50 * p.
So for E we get 3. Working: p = 0.06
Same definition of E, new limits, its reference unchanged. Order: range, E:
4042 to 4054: -2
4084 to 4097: -3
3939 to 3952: 8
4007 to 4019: -5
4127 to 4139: 0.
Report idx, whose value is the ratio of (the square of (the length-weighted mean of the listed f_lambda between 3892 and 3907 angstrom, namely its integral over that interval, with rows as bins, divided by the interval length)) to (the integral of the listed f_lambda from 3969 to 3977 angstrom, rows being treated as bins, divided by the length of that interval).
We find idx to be 1.4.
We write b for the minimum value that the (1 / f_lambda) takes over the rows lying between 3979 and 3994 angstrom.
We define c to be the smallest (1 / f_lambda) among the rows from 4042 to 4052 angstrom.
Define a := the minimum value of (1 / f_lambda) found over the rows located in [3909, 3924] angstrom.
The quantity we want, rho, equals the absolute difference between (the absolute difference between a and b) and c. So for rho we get 0.71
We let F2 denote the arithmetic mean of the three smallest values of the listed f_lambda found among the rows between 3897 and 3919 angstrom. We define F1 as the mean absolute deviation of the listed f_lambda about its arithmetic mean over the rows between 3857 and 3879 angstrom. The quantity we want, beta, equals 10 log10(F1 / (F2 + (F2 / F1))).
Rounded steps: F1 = 0.09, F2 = 0.85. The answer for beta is -21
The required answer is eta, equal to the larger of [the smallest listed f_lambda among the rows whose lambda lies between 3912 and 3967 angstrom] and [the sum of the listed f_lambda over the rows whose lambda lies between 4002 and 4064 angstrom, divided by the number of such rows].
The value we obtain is 1.14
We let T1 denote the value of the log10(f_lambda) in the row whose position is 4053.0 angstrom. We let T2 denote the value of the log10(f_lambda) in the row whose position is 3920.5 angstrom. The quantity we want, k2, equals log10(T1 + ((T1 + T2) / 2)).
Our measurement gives -1.43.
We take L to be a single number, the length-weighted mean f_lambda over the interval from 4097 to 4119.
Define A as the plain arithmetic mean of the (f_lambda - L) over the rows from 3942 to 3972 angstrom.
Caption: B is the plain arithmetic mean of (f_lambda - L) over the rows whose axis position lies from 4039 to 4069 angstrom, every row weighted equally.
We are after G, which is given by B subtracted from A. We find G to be -0.39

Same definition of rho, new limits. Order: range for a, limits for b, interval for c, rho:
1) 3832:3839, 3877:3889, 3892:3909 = 0.07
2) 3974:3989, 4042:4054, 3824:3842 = 1.42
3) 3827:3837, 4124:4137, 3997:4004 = 0.12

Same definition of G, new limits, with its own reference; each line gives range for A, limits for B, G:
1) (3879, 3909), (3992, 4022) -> -0.27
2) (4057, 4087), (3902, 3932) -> 0.29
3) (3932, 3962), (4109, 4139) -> -0.49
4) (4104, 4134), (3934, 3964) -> 0.44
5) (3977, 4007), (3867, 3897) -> 0.22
